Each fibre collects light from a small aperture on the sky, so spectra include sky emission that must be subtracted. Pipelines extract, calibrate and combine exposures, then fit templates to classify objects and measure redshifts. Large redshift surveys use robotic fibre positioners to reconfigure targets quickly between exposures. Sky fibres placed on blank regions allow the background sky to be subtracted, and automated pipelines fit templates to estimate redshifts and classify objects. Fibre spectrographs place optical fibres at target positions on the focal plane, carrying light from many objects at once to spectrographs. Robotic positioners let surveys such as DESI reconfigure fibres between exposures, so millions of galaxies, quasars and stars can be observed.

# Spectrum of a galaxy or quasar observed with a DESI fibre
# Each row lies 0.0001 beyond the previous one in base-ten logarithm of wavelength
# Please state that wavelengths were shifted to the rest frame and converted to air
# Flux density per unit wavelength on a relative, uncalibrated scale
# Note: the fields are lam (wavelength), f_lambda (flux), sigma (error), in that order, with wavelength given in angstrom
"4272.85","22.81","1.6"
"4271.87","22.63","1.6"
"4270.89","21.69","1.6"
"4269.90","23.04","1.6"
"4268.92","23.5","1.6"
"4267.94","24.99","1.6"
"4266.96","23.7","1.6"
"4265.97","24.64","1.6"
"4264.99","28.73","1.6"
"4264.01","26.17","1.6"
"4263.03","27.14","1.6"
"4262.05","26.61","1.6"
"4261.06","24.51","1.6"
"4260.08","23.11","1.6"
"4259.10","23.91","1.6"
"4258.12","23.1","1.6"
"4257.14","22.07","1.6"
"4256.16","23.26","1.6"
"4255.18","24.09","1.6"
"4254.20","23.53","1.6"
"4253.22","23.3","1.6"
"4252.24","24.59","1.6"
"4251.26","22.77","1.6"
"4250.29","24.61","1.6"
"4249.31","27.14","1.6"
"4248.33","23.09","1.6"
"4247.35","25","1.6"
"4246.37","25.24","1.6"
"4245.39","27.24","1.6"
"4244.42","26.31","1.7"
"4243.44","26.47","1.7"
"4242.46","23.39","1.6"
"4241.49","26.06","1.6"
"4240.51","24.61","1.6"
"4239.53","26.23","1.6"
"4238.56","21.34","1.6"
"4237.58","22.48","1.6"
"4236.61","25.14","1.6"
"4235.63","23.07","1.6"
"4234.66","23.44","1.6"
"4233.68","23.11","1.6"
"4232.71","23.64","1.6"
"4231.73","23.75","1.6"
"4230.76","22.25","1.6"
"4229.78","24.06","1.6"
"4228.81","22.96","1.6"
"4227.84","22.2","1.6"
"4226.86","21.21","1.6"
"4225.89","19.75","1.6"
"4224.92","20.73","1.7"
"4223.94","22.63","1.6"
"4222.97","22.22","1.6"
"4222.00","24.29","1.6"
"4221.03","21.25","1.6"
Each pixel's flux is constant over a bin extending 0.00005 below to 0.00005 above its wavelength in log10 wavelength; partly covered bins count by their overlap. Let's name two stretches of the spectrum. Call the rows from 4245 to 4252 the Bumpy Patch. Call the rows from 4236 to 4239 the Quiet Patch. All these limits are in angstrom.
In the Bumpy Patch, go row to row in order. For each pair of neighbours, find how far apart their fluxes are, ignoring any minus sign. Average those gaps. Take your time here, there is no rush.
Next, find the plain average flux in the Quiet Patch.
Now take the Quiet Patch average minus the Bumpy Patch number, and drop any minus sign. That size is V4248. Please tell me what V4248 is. 20.9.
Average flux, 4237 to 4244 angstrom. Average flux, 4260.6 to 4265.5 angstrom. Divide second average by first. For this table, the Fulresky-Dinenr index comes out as 1.09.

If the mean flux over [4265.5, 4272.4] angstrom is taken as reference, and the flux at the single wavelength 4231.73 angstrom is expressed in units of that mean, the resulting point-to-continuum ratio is 1.01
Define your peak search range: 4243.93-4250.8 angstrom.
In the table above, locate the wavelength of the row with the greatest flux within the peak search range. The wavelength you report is 4245.39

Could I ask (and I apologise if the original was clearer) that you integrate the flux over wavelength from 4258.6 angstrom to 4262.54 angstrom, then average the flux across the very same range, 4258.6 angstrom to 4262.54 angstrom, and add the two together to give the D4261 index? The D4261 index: 121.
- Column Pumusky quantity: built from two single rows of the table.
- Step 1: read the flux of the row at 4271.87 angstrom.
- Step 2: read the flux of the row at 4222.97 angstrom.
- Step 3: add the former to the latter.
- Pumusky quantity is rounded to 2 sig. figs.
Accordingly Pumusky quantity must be 45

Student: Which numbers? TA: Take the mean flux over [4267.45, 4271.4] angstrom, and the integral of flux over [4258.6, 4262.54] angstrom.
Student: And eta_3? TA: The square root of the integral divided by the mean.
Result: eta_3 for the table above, 2.03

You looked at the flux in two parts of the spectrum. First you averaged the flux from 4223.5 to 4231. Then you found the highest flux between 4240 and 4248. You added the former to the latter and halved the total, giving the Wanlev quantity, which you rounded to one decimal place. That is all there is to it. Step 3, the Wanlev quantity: 24.6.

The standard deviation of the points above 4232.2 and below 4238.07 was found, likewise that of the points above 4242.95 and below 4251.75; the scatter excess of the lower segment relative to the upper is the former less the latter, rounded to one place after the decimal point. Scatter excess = -0.7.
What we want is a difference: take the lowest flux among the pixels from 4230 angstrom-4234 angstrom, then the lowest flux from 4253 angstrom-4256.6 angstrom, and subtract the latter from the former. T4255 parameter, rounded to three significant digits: -1.01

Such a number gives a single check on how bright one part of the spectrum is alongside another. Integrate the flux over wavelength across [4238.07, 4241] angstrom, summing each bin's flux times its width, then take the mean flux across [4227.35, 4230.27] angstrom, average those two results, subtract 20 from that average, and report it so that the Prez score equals 26.8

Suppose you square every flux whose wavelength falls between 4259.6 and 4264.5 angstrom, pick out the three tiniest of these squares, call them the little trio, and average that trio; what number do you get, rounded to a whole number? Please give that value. 607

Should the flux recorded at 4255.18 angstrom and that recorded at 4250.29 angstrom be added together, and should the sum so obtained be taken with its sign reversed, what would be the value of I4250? -48.7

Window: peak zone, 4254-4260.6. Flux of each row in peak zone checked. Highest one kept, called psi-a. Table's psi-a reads 24.09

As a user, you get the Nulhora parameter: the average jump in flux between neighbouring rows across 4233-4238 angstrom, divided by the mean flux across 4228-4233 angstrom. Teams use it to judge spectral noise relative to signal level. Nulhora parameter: 0.058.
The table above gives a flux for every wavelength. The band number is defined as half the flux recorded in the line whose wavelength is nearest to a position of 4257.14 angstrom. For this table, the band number 11.0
